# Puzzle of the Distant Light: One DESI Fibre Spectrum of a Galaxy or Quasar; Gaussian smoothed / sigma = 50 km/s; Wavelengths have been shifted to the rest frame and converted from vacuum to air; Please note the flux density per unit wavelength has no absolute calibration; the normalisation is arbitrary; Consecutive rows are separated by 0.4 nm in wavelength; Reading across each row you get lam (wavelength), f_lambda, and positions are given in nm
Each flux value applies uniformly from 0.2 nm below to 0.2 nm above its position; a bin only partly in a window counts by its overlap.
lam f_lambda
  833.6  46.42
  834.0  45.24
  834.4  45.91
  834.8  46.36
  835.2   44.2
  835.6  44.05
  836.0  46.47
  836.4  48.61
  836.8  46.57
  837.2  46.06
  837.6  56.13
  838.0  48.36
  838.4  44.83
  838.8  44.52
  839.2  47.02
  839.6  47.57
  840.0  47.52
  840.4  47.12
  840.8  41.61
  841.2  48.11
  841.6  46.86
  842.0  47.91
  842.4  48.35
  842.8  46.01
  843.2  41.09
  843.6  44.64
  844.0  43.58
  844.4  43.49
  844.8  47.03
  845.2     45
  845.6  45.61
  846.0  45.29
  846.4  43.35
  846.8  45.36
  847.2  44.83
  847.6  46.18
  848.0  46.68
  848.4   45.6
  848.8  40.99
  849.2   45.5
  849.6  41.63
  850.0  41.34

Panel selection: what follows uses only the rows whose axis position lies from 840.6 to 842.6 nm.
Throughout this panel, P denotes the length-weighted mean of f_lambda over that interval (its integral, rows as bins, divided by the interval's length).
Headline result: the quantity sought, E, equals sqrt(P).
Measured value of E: 6.82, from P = 46.6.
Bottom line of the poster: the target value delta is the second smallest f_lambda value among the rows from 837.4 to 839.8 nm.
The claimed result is 44.83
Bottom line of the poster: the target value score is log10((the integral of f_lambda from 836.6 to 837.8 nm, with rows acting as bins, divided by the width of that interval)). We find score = 1.70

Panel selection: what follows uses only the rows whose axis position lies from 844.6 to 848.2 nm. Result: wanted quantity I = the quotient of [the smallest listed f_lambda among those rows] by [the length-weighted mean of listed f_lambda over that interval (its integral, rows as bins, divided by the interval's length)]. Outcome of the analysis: 0.953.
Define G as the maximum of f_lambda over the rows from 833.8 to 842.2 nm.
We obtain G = 56.13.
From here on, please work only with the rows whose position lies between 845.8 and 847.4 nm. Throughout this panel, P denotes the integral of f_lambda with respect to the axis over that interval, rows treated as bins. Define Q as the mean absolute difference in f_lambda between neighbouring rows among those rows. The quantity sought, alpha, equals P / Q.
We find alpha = 48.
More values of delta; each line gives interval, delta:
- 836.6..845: 41.61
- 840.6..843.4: 41.61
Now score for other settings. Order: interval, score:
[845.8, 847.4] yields 1.65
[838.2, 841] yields 1.66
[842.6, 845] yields 1.65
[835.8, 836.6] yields 1.68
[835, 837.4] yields 1.66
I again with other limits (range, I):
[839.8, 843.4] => 0.892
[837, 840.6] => 0.934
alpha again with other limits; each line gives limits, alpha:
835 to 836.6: 47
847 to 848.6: 75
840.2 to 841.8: 17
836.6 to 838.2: 13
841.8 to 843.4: 29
